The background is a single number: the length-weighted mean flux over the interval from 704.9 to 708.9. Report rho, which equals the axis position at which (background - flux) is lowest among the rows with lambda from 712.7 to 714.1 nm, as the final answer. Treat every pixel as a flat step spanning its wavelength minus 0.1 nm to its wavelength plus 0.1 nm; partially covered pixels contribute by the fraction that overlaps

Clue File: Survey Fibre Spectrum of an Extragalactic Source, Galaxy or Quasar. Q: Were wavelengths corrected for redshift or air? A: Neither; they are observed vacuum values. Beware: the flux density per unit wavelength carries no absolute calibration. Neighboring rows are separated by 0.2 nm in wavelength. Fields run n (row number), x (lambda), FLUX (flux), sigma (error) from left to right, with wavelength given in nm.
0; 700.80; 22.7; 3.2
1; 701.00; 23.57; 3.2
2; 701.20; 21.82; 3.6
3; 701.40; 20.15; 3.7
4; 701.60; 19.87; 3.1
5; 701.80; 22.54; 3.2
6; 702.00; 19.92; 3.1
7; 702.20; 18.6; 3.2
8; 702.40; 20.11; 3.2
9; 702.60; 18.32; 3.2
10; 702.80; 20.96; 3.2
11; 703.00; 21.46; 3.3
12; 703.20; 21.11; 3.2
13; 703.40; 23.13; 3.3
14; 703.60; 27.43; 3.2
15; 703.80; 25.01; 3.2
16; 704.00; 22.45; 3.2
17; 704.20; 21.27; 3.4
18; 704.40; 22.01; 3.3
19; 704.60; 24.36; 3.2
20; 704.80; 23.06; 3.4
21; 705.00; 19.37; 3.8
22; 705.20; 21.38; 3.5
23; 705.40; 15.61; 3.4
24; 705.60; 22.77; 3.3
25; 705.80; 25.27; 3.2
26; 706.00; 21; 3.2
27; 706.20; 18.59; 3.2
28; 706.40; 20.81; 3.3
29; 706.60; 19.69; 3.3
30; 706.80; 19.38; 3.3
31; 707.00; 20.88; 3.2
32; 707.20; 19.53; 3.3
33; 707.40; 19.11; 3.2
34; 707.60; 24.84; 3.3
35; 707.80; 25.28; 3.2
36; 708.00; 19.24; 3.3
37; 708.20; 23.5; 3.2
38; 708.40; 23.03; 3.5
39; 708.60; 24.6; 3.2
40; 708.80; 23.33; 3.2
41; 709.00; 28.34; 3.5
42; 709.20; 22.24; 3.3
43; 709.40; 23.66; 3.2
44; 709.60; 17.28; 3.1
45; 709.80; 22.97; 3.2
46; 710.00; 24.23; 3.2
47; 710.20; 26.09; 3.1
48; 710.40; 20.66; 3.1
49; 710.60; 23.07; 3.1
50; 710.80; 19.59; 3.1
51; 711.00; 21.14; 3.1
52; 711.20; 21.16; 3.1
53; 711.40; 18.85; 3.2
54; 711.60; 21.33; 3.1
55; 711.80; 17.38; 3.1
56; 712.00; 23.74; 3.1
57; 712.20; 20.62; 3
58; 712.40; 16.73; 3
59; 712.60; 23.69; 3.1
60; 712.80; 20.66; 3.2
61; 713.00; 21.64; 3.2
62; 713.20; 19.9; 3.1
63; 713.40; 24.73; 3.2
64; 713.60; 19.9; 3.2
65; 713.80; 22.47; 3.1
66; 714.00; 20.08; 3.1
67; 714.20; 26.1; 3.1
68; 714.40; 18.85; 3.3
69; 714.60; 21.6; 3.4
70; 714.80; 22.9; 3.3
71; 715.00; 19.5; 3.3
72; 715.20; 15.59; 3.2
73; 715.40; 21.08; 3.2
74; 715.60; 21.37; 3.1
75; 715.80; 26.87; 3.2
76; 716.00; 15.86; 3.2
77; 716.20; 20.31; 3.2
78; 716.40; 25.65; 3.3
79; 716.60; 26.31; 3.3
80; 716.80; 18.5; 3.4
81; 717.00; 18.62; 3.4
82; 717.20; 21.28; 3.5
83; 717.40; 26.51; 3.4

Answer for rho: 713.40 nm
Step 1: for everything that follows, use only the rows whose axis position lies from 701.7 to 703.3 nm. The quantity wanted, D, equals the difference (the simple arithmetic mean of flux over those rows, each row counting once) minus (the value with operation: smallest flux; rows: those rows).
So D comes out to 2.1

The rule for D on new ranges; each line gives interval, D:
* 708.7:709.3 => 2.4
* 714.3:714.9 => 2.3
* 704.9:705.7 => 4.2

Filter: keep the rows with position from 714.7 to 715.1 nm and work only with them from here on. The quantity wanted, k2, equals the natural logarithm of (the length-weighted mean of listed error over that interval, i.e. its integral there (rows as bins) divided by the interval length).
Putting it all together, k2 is 1.19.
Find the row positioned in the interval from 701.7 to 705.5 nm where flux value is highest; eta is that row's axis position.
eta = 703.60 nm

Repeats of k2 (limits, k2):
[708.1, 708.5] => 1.21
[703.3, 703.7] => 1.18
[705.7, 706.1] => 1.16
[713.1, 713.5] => 1.15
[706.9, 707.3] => 1.18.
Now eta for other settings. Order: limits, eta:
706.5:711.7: 709.00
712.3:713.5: 713.40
